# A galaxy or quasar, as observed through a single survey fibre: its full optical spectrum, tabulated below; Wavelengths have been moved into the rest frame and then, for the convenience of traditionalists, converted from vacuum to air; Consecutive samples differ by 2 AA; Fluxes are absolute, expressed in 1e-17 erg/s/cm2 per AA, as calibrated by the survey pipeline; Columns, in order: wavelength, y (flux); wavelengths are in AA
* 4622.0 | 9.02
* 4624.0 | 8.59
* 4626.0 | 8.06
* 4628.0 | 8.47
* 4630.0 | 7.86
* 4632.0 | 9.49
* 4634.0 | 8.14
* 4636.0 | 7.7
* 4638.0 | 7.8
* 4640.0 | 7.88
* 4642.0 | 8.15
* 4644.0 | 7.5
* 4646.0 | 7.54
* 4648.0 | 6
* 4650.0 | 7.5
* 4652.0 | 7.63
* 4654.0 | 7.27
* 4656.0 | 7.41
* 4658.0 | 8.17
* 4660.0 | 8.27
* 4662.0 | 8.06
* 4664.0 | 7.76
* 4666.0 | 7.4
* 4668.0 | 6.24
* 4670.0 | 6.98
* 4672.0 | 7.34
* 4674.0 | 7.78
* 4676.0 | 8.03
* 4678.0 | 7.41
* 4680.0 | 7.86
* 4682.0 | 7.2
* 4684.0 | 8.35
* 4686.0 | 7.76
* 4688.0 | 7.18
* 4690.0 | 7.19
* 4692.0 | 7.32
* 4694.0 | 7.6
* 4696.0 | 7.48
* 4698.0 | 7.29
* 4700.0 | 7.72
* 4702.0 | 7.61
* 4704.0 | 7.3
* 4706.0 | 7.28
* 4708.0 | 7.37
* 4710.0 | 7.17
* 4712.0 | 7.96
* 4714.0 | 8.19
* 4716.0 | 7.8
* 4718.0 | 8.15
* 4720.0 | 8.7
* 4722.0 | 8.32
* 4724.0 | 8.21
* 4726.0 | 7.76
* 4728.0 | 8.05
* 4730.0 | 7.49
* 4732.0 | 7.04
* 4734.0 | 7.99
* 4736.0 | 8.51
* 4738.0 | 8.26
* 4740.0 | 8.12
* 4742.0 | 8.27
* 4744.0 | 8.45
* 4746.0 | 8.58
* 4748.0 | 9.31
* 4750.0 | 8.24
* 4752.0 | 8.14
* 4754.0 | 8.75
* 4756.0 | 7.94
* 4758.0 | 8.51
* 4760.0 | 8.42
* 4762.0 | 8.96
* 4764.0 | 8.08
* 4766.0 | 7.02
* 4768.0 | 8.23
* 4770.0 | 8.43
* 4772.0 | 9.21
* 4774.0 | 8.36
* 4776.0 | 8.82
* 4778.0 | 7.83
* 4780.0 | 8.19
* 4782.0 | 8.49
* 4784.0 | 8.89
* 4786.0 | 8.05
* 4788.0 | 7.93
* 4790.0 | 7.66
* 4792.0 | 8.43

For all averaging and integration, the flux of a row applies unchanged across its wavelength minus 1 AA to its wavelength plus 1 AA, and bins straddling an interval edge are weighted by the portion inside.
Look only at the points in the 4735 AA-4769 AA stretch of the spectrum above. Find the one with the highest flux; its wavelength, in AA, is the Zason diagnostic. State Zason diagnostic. 4748.0 AA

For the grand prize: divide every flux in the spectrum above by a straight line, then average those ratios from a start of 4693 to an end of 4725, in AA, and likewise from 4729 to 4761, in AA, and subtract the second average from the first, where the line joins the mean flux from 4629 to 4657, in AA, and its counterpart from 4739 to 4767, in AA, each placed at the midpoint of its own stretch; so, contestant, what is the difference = -0.04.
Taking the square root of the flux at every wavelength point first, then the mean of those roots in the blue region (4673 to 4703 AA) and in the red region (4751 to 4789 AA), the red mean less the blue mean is 0.13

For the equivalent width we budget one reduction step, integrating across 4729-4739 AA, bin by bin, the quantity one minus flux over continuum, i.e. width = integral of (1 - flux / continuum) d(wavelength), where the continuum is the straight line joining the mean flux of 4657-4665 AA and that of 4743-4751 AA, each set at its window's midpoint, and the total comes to 0.82 AA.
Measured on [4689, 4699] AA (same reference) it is 1.10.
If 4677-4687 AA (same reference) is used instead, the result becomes 0.60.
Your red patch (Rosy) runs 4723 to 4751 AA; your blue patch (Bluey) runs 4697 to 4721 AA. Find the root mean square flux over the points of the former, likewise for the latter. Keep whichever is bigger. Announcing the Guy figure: 8.18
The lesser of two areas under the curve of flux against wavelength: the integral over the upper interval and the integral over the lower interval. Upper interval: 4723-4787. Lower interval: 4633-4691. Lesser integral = 439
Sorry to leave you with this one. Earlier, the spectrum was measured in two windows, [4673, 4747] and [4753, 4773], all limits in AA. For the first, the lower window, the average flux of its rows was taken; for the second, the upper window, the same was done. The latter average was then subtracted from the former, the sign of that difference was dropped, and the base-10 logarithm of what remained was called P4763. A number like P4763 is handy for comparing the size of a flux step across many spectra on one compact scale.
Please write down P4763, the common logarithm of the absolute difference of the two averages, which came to -0.26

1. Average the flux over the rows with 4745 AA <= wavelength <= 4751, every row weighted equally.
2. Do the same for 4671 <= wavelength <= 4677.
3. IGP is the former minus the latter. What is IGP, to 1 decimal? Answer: 1.0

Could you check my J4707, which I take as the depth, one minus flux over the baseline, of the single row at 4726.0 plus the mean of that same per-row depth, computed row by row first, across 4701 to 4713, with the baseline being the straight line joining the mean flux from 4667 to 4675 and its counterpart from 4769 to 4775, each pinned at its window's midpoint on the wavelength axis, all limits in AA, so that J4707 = 0.050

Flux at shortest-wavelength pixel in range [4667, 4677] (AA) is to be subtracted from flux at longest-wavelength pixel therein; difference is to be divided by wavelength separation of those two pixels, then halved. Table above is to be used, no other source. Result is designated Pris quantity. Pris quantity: 0.11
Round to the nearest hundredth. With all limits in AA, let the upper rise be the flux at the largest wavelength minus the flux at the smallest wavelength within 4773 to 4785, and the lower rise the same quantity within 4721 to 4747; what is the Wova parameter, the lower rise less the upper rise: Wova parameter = -0.27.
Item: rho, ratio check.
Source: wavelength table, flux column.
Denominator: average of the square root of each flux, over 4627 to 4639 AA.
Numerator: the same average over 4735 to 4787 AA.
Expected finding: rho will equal 1.01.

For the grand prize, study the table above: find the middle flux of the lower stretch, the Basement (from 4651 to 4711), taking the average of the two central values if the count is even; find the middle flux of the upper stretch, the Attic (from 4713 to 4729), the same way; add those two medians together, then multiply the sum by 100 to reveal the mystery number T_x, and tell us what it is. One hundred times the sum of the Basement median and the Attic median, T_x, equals 1558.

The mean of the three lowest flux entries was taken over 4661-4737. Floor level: 6.8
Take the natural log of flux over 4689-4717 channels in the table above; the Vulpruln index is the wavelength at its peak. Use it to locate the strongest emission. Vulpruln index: 4714.0 AA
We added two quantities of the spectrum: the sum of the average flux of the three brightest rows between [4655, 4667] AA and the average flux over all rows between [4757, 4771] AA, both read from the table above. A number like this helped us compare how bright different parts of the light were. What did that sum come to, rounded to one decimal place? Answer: 16.4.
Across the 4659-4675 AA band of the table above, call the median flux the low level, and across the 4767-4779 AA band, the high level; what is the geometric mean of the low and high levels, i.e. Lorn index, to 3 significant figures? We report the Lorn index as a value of 7.98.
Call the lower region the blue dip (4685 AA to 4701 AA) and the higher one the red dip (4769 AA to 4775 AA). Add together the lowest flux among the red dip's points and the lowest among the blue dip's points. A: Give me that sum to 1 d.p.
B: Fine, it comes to 15.5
